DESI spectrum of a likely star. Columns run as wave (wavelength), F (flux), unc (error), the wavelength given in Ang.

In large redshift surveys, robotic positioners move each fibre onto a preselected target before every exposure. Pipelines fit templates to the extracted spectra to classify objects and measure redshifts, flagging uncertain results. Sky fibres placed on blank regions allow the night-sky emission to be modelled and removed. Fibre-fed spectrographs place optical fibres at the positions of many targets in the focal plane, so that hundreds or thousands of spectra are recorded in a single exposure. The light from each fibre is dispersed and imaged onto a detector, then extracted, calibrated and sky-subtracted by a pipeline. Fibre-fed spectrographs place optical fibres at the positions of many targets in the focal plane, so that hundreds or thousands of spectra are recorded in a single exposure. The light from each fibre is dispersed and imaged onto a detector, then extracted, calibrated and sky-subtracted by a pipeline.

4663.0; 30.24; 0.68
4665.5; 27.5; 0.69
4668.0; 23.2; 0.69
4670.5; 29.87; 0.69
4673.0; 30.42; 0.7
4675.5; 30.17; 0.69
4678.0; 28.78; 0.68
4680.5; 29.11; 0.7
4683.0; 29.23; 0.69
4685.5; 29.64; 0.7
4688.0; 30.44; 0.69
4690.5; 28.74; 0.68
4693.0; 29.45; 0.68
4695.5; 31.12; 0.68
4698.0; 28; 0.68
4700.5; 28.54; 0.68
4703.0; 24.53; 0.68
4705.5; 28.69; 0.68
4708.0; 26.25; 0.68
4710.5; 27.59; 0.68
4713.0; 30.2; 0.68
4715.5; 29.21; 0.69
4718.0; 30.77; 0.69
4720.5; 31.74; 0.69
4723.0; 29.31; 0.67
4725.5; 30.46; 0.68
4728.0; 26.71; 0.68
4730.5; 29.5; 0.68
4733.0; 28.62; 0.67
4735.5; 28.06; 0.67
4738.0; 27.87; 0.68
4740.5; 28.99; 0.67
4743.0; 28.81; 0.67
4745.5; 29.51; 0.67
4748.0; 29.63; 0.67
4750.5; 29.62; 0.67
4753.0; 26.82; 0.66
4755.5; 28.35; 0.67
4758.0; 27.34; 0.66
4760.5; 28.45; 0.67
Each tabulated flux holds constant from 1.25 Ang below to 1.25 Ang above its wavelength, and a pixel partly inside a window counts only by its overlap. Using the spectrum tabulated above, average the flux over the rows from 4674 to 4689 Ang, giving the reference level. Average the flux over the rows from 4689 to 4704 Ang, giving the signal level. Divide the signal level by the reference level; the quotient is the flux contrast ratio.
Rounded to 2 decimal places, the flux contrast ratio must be 0.96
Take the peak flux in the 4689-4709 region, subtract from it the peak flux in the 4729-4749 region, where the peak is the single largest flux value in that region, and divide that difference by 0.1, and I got 15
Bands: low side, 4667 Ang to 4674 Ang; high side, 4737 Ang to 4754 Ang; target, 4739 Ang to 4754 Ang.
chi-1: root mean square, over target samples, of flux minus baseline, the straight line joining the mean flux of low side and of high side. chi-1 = 1.0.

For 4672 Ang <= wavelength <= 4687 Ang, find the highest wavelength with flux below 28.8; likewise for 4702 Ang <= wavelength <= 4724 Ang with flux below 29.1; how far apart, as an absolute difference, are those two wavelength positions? 32.5 Ang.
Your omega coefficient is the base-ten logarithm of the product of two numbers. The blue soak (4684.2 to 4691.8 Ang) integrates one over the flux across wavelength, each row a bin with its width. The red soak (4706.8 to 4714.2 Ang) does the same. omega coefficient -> -1.17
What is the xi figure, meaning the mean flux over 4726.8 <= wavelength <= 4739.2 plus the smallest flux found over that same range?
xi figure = 54.9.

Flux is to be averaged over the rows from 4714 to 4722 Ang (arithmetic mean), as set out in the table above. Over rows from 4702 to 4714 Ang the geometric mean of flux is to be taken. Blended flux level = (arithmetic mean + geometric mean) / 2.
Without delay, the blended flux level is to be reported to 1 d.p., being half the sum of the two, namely 29.0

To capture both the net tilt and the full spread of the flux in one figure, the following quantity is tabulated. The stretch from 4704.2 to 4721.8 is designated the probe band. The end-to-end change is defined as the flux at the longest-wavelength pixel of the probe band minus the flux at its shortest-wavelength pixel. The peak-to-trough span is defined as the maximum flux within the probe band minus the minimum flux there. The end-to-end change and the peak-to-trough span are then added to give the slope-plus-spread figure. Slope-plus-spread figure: 8.5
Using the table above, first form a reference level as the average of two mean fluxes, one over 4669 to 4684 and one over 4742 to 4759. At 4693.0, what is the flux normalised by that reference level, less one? 0.01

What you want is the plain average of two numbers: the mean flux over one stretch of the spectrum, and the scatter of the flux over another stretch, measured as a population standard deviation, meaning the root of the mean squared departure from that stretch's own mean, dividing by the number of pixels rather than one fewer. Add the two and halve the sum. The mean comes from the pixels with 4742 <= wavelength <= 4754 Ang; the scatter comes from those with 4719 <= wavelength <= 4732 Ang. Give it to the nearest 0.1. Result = 15.3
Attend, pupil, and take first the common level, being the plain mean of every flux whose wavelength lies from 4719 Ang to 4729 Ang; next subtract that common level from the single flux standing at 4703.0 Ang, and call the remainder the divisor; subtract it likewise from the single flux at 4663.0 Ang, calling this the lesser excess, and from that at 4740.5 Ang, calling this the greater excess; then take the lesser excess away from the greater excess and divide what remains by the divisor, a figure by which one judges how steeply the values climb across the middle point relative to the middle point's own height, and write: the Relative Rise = 0.2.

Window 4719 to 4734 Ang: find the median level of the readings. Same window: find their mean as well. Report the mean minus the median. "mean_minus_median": 0.0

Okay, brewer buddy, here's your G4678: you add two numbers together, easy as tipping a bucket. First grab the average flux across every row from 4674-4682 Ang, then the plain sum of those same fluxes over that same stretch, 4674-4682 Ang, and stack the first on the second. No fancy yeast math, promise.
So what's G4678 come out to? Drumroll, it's 117.4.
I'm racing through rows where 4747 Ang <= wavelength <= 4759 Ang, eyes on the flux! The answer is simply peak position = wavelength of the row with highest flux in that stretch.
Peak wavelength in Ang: 4748.0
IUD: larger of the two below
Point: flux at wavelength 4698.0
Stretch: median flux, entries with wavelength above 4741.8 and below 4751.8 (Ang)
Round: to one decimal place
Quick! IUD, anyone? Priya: 29.6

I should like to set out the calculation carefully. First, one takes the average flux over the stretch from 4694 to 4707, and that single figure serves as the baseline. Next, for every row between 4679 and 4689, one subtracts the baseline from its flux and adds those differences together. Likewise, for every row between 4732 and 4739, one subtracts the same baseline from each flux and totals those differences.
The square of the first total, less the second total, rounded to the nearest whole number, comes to 33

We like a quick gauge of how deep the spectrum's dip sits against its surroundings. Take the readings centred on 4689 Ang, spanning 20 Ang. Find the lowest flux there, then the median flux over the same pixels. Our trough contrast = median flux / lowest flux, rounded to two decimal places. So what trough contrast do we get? 1.05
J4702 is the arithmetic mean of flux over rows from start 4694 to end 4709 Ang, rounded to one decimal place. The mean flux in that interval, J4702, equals 27.9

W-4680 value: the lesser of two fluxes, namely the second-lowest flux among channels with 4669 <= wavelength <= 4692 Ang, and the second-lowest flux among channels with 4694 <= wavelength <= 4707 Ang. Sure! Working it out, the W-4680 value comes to 28.0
